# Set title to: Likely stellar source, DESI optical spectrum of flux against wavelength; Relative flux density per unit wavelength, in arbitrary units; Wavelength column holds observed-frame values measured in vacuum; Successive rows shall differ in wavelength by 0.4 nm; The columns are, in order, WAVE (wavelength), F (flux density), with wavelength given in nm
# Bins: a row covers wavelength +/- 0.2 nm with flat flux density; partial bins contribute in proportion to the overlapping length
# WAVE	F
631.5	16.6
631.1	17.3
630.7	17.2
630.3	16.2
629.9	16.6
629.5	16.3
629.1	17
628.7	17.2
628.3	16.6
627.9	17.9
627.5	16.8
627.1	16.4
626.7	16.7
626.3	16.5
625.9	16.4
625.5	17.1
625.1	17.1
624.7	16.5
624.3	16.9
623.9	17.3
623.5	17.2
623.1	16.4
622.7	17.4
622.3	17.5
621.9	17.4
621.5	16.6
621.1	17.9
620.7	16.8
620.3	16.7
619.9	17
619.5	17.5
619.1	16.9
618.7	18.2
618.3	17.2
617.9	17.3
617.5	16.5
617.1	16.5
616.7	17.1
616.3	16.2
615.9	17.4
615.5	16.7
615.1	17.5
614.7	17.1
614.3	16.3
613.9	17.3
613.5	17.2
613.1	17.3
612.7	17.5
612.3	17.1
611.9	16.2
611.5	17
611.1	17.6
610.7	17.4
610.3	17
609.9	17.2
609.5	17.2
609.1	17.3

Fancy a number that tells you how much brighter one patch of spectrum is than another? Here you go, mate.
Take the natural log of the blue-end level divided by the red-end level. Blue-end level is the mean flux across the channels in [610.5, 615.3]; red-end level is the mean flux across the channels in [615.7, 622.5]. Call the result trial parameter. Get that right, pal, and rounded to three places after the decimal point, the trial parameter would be 0.001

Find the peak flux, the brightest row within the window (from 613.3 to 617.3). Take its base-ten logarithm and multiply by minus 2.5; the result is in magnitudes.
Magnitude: -3.11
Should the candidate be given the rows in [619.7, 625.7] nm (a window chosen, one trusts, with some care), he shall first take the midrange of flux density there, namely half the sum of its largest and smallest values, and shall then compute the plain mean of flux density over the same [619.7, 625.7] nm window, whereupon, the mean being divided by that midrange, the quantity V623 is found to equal 0.994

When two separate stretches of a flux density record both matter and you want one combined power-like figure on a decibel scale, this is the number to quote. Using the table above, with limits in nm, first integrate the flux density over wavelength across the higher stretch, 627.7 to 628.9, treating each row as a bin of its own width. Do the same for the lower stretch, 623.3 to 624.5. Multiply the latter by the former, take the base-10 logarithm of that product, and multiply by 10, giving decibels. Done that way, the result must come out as 26.29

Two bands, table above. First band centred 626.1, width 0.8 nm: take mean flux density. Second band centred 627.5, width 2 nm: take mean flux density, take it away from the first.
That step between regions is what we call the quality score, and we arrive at -0.43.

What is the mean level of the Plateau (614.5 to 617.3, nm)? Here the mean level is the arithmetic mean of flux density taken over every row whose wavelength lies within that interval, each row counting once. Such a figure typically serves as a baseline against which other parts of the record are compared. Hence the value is 16.9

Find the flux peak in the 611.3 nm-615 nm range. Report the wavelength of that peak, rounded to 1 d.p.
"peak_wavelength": 612.7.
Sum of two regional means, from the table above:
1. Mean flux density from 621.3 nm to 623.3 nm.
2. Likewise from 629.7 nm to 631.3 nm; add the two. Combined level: 33.9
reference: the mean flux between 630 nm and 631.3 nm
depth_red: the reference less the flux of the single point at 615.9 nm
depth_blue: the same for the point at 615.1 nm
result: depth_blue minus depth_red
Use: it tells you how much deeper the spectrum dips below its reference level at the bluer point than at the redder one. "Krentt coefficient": -0.1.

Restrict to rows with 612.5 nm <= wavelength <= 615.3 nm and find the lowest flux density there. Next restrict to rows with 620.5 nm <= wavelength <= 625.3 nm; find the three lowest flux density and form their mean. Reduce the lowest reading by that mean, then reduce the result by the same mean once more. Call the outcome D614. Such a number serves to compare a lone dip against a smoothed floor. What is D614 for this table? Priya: -16.7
